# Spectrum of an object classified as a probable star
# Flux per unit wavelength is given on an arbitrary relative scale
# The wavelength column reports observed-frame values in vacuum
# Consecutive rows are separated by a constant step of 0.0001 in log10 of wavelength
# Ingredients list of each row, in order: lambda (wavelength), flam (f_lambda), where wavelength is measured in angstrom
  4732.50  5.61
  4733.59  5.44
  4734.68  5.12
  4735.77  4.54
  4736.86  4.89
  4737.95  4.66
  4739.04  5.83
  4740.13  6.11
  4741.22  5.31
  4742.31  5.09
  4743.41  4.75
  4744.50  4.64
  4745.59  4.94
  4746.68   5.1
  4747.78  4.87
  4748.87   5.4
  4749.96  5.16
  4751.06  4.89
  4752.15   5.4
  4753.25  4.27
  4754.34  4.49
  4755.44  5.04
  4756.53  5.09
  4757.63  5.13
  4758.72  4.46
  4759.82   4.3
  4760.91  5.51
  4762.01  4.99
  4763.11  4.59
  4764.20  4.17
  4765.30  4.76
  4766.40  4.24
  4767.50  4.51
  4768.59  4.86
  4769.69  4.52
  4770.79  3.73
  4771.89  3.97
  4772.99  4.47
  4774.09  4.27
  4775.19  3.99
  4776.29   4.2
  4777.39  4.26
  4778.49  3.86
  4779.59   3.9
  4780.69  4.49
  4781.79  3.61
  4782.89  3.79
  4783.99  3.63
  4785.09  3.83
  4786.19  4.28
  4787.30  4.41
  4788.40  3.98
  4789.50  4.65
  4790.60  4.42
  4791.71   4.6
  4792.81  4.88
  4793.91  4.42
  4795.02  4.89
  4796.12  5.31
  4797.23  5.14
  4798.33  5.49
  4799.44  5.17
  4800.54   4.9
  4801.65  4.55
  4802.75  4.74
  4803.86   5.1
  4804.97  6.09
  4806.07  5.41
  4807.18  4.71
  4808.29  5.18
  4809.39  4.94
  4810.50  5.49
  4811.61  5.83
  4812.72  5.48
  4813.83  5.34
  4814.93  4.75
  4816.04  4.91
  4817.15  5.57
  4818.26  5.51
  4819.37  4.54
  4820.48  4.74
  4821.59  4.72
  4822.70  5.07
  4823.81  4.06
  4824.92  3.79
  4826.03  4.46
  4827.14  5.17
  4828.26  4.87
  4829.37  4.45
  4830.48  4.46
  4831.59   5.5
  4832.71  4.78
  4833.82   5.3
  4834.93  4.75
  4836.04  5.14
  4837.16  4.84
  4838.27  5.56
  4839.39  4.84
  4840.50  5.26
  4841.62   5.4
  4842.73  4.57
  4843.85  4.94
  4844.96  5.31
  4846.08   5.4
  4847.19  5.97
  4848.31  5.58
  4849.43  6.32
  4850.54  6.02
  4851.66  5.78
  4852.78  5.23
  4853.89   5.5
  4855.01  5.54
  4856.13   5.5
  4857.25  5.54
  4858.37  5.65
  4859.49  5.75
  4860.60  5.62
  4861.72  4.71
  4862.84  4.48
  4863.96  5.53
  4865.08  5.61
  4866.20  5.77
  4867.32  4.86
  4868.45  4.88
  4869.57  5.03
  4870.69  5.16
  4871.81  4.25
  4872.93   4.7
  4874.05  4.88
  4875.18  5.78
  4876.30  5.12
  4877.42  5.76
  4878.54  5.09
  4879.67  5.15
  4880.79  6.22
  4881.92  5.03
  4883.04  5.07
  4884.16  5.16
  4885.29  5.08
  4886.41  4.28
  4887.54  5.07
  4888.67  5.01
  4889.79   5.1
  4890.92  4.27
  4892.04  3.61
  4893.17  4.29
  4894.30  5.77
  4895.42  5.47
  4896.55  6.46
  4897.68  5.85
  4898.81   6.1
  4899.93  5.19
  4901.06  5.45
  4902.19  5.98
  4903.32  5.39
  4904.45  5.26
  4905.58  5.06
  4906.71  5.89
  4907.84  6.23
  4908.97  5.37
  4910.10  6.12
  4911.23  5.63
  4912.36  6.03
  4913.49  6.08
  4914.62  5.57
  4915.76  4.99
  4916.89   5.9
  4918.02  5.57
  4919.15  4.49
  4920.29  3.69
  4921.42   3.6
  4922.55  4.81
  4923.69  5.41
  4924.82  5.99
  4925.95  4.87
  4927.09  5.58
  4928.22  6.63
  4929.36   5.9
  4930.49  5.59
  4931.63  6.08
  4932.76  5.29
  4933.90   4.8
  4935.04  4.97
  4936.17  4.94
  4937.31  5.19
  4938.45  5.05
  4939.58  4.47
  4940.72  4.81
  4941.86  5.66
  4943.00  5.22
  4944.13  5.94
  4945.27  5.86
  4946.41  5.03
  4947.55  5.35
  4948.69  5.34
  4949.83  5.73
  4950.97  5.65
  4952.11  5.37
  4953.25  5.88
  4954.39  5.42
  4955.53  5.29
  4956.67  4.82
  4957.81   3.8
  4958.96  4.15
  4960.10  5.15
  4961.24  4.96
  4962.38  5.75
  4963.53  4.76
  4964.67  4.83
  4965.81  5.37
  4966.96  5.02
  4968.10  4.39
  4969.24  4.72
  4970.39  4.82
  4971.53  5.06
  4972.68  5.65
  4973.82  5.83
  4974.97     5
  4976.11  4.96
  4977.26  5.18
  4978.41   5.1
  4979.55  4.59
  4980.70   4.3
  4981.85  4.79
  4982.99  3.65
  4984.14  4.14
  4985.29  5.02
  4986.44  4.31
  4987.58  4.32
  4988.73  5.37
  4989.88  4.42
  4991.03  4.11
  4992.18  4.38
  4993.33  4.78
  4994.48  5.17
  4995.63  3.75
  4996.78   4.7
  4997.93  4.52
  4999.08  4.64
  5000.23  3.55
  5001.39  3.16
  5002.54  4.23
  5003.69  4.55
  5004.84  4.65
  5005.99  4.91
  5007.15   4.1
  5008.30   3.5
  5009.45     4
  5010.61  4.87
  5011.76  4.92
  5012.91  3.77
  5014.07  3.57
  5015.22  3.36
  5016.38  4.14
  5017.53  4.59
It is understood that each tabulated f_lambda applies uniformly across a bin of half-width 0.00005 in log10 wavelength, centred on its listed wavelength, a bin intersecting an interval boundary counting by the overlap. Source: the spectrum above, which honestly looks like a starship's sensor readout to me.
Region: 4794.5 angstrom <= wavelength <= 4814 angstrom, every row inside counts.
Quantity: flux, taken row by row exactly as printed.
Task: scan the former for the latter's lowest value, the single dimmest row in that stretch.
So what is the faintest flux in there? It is 4.55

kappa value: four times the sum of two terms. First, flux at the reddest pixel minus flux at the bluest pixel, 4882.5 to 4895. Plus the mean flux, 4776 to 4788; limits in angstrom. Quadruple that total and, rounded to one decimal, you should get 18.9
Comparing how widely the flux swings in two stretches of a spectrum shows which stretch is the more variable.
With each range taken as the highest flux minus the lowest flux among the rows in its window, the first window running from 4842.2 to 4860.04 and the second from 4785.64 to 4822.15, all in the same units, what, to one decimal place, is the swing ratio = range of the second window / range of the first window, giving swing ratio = 1.2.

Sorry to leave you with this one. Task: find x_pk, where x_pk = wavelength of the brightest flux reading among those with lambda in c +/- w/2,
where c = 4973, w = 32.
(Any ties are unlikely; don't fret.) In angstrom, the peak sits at 4973.82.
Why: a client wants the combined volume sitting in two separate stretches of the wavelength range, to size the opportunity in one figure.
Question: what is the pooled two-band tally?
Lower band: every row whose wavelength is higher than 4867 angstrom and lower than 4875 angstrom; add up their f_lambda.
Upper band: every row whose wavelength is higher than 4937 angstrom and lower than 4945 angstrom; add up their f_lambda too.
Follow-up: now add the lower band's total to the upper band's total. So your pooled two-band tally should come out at 70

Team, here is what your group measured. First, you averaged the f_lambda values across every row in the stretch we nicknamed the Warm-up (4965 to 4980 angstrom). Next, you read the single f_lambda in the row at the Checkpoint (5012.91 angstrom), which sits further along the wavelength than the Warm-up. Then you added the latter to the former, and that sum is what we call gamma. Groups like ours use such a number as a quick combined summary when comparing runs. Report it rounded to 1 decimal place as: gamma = 8.8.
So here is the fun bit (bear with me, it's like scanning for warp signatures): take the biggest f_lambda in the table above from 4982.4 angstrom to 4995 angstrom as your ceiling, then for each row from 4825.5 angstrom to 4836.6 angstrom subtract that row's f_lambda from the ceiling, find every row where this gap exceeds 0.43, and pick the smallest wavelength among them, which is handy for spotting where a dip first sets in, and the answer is 4826.03 angstrom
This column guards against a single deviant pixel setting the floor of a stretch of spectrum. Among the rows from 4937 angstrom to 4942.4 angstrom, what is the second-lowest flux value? 4.81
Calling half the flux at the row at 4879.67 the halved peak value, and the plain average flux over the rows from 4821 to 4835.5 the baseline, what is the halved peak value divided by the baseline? 0.55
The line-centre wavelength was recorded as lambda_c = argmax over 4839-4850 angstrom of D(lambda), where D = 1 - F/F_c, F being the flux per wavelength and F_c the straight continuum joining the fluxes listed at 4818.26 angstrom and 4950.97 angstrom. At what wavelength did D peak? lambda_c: 4842.73 angstrom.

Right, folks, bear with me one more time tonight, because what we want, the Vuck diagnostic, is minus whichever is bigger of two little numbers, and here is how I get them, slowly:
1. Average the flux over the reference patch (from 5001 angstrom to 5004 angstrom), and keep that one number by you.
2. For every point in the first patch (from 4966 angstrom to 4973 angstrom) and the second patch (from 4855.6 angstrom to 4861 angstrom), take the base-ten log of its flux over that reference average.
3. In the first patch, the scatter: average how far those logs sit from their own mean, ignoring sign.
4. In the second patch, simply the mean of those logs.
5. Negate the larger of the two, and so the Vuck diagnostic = -0.149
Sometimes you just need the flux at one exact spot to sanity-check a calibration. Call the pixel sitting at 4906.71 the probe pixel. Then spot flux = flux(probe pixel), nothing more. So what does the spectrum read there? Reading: 5.89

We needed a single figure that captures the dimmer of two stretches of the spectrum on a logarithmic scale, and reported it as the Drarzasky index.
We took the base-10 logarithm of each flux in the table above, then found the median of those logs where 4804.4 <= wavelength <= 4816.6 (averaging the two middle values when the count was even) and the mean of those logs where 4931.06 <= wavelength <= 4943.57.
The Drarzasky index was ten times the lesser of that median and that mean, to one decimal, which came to 7.1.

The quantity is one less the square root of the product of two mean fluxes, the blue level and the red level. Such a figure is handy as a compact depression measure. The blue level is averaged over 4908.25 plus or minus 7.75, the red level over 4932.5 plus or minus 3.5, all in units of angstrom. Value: -4.5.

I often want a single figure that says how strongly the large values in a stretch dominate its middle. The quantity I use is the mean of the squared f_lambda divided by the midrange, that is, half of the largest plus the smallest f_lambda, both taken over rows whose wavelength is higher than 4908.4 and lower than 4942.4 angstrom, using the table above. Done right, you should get 5.6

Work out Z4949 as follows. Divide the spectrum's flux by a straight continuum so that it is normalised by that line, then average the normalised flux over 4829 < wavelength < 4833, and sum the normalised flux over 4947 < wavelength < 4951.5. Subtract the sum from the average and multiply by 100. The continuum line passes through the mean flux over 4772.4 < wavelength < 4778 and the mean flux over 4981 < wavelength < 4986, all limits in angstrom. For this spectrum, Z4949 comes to -393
